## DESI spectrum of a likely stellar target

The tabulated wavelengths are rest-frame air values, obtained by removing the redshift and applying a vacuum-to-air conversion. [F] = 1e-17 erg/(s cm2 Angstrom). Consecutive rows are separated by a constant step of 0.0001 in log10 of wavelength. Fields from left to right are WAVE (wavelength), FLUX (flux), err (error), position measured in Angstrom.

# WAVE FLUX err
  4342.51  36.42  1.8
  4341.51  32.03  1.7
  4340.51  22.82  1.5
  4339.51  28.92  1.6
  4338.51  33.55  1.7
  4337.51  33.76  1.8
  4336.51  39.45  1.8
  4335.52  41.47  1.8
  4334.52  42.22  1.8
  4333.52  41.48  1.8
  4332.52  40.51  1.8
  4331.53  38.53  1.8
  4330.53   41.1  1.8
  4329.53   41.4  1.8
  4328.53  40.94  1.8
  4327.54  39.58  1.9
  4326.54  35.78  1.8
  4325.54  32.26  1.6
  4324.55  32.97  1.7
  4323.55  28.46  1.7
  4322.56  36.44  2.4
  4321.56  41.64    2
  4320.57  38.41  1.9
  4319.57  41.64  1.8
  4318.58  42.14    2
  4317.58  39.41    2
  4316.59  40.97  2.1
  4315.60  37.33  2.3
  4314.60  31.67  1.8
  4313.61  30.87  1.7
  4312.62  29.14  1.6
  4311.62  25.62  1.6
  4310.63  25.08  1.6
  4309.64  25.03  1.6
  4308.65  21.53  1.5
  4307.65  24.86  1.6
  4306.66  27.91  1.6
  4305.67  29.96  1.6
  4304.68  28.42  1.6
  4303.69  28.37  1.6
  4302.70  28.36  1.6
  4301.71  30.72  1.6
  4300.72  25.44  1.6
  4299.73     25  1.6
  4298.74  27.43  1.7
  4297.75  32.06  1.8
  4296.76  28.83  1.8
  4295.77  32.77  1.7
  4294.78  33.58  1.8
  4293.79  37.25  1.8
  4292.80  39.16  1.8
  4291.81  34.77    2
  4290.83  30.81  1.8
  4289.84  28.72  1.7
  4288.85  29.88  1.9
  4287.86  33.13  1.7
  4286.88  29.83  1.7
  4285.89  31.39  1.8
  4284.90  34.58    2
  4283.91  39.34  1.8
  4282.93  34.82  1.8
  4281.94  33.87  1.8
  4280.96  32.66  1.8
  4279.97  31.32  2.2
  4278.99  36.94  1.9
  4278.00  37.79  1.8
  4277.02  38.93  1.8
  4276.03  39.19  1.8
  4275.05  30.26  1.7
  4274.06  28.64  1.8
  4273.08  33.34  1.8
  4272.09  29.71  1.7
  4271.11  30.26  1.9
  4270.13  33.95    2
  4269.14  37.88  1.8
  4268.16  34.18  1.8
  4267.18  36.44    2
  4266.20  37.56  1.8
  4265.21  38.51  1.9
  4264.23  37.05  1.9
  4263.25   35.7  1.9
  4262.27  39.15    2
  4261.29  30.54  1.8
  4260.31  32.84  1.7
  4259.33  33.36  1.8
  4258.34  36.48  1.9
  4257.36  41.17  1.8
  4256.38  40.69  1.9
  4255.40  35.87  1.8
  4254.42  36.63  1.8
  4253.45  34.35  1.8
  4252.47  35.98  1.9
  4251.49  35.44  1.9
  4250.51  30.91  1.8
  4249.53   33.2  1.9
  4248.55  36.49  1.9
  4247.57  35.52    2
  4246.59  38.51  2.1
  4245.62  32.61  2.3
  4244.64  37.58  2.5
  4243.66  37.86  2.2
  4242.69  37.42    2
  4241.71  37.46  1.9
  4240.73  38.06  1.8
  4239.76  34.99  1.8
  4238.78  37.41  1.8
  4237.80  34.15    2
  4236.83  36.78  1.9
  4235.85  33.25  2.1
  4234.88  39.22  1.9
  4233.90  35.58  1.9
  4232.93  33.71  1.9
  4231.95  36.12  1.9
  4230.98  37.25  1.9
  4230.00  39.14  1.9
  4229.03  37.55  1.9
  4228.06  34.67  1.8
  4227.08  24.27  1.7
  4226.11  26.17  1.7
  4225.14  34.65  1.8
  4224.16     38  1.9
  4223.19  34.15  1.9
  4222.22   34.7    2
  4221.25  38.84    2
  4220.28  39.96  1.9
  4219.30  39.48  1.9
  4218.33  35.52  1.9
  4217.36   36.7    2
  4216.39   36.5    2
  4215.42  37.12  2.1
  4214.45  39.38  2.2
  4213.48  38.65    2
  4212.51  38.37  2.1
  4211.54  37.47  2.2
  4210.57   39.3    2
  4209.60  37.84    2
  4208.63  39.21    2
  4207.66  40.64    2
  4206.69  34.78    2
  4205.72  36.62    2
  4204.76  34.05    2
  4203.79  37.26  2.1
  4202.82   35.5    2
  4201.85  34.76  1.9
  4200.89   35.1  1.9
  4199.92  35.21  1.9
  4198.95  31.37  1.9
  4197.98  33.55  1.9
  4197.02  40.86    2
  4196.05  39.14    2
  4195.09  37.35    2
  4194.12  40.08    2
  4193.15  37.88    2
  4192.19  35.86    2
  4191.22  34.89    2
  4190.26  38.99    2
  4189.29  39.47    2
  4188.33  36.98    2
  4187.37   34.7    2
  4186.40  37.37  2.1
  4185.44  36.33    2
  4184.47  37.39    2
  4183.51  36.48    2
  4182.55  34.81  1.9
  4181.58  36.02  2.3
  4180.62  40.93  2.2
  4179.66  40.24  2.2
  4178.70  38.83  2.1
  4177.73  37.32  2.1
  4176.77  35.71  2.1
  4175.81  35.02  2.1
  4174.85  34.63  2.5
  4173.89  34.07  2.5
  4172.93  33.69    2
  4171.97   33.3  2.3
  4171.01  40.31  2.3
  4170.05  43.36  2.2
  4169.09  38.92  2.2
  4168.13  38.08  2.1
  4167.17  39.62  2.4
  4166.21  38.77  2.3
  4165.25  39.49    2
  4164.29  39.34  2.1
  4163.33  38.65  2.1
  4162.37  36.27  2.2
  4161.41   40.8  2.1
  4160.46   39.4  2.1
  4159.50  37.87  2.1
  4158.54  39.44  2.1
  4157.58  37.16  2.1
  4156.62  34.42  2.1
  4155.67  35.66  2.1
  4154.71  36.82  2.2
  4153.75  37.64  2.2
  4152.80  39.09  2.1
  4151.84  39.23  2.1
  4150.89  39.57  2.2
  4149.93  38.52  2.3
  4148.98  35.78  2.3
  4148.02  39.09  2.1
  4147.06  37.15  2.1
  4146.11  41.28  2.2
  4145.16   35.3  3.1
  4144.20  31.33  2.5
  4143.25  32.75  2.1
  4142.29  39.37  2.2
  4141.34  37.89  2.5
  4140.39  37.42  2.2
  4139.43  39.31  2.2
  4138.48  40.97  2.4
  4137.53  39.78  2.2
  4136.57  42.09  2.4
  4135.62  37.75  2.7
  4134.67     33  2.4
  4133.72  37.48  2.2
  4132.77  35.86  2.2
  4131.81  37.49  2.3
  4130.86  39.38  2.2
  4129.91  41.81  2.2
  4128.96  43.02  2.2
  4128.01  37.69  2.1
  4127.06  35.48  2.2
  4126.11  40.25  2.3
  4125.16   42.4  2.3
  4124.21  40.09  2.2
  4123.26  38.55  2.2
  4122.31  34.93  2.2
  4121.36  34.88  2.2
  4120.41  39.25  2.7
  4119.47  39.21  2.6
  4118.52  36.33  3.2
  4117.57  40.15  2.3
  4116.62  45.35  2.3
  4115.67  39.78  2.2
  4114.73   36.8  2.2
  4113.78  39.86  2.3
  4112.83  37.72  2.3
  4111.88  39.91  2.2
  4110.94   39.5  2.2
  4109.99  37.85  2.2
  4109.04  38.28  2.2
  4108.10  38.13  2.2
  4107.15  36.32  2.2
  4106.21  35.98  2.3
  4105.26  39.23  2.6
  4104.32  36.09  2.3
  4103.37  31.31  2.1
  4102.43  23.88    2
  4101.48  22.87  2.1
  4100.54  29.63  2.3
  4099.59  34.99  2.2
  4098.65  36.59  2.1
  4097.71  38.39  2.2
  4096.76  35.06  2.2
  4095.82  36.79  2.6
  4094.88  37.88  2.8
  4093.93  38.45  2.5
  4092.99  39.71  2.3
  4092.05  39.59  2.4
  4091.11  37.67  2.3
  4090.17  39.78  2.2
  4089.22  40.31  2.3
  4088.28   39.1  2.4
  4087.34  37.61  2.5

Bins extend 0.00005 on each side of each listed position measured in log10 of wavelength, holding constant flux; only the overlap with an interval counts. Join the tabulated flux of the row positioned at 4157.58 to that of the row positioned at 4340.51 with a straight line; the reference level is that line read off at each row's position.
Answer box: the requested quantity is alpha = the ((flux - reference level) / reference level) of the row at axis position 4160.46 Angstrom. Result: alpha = 0.07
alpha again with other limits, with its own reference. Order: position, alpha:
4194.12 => 0.17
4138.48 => 0.06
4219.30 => 0.22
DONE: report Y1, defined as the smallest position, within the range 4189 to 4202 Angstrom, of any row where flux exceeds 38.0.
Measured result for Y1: 4189.29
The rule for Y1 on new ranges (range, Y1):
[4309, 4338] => 4316.59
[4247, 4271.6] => 4256.38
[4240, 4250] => 4240.73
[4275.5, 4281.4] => 4276.03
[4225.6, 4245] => 4230.00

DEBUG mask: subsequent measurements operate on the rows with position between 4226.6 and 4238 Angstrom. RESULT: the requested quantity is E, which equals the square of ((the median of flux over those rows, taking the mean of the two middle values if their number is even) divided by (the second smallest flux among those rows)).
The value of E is 1.16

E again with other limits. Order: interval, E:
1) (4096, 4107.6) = 2.21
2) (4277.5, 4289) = 1.26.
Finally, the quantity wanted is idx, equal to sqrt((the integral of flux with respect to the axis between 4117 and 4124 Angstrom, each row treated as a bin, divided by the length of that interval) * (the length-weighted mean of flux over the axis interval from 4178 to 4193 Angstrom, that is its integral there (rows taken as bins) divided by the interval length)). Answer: 37.6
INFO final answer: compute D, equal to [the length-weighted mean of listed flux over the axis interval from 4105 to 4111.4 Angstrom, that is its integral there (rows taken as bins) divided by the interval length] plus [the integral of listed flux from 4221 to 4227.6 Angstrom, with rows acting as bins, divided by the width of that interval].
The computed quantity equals 71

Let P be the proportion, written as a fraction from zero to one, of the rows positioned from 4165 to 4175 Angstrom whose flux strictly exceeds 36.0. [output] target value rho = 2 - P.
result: 1.36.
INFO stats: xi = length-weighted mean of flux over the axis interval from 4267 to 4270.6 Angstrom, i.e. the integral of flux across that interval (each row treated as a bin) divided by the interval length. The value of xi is 36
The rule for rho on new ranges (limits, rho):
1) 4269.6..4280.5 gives 1.64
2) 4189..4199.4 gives 1.36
